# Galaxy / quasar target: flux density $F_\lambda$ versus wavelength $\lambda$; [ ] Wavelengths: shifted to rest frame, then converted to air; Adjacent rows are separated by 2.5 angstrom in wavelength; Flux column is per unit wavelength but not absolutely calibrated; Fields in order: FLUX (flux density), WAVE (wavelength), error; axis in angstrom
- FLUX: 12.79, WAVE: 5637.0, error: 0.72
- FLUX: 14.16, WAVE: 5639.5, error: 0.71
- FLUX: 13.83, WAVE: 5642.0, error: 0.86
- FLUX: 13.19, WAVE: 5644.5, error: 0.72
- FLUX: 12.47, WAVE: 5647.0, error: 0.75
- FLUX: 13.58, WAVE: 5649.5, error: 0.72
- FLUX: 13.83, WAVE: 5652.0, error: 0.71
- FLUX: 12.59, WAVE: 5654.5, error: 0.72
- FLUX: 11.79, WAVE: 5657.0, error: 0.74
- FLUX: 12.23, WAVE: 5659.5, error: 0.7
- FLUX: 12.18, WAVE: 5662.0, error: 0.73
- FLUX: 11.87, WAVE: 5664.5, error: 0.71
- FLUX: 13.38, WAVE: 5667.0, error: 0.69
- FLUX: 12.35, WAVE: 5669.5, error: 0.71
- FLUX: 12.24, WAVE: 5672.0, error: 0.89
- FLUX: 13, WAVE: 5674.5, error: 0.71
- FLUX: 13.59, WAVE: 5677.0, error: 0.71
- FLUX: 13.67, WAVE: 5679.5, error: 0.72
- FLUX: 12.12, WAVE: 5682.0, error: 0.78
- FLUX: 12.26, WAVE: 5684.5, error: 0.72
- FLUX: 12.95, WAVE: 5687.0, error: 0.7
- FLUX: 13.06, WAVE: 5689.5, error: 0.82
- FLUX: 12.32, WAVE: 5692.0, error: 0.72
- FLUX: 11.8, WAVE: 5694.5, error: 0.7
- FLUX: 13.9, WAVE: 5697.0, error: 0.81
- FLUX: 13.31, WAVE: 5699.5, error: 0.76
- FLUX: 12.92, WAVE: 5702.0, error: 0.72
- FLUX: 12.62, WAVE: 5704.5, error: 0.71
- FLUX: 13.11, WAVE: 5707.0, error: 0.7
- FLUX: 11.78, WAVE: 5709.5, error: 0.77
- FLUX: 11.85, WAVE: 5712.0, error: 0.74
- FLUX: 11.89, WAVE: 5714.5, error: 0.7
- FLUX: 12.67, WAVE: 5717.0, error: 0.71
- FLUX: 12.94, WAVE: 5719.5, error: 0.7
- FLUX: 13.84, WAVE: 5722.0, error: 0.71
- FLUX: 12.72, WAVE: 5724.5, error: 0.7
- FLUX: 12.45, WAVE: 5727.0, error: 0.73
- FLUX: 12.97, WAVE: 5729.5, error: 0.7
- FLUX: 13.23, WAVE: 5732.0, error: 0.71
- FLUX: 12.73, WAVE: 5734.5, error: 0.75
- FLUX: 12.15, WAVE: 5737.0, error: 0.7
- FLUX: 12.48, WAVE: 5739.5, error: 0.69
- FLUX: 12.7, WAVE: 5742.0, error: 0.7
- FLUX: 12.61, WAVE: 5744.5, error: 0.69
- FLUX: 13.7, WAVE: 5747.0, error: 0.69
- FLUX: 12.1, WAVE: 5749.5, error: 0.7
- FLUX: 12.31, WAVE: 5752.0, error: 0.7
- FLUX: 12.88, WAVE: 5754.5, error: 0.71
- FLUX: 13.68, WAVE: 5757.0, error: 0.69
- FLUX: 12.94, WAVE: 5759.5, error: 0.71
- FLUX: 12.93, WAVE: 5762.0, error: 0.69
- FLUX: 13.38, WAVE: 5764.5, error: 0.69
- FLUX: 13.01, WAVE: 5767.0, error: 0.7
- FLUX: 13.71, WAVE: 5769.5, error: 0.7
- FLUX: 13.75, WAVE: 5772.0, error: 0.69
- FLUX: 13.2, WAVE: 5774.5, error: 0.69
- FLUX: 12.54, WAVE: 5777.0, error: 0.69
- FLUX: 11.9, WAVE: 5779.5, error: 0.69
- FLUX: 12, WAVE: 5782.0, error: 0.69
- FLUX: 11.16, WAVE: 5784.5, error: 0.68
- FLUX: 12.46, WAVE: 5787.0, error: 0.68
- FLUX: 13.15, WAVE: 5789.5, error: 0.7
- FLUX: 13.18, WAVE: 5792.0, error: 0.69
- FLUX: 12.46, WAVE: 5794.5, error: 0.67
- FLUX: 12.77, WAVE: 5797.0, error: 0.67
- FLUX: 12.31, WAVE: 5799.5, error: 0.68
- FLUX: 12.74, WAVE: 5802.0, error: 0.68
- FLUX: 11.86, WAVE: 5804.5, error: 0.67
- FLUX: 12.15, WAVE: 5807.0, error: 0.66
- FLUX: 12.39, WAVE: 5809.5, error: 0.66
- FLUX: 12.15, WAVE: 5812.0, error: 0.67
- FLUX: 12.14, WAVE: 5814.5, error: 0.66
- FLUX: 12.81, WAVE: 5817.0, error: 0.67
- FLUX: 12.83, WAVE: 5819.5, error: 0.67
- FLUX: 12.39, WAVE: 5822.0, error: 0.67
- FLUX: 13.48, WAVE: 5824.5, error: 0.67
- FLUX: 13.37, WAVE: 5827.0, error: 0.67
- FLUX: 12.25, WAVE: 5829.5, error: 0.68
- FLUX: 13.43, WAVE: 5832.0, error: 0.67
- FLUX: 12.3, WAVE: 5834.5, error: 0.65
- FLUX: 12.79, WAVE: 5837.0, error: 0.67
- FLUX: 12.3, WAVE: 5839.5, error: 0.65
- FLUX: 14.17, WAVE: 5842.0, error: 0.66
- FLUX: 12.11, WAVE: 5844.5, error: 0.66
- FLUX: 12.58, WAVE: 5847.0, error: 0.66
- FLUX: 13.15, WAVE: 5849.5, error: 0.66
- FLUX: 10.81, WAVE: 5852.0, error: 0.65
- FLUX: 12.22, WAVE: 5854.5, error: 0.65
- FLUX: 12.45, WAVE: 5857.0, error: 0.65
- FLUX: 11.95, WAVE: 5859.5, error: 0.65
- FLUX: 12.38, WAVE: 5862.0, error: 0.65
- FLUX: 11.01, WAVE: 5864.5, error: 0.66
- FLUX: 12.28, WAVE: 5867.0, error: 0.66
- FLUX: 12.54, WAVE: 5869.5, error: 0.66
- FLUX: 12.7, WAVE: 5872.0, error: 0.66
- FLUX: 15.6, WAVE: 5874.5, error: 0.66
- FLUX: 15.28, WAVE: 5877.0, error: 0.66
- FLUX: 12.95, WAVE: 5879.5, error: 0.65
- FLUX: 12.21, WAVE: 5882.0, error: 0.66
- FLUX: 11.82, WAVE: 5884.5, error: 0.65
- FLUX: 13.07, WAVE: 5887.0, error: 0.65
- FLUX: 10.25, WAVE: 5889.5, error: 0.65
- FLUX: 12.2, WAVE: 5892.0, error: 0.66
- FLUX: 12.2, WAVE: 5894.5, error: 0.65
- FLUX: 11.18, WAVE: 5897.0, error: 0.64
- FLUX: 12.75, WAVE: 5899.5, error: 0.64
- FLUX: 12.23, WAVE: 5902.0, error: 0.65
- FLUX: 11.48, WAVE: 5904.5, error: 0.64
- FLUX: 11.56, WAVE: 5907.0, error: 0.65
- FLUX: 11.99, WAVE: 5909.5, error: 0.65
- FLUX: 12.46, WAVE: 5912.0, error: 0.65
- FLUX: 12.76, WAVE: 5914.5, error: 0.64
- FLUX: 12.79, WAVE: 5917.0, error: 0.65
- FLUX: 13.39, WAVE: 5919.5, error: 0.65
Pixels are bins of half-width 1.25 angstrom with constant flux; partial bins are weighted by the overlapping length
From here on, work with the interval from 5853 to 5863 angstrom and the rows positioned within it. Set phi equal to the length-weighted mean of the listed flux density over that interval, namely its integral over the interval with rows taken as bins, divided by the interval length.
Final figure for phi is 12.2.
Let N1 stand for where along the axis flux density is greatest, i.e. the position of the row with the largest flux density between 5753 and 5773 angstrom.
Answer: 5772.0 angstrom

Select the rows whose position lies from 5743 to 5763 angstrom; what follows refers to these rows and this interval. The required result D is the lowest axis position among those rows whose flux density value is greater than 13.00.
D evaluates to 5747.0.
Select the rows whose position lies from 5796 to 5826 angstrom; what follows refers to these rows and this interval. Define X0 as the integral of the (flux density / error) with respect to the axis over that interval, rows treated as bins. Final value 561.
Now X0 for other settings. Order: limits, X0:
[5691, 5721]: 520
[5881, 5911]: 551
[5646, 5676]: 521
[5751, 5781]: 561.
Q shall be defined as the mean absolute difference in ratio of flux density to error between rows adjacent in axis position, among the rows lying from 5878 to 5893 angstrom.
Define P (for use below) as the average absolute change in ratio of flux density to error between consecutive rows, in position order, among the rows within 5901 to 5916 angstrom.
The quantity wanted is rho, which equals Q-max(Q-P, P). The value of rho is 0.6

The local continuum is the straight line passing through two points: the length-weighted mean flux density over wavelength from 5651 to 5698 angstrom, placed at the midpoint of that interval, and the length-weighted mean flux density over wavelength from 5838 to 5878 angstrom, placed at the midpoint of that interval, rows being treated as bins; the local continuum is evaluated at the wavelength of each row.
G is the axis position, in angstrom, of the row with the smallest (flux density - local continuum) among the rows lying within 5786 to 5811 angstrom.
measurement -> 5804.5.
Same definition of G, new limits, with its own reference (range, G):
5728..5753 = 5749.5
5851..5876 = 5852.0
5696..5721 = 5709.5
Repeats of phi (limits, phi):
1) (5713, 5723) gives 12.8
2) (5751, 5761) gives 13.0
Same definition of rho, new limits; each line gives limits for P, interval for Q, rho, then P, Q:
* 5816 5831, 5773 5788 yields 0.1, 0.9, 1.0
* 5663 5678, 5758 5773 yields -2.1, 2.7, 0.7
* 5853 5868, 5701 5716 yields 0.0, 1.2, 1.2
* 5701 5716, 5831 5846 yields 0.2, 1.2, 1.4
